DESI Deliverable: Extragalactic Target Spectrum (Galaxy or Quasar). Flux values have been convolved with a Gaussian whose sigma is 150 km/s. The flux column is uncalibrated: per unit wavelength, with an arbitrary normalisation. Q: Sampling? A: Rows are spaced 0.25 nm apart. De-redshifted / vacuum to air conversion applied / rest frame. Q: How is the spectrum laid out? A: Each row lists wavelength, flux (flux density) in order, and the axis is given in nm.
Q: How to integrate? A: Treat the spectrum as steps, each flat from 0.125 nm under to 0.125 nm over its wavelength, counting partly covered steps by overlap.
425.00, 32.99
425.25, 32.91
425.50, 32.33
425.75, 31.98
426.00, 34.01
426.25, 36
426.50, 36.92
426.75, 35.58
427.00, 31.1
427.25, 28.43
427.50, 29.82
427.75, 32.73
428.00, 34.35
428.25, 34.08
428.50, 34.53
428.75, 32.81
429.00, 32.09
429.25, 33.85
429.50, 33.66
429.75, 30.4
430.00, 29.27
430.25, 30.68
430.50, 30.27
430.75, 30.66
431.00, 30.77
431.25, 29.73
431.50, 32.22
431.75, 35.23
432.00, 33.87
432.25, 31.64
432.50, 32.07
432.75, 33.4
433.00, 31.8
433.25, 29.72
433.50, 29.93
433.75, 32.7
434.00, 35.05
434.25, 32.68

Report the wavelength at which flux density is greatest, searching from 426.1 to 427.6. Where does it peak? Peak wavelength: 426.50 nm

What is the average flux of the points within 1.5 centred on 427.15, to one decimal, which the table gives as 32.4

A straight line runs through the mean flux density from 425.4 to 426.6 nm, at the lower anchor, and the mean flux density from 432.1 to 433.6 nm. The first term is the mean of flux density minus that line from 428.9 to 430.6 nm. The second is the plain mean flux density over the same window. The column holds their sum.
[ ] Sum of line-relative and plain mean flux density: 30.2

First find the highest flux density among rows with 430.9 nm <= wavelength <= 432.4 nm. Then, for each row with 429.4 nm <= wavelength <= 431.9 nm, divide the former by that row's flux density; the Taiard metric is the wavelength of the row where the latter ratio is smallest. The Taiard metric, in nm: 431.75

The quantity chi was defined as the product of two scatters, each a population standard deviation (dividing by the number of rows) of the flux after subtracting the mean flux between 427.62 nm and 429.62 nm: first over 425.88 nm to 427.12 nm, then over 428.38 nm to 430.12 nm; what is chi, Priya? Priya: 3.6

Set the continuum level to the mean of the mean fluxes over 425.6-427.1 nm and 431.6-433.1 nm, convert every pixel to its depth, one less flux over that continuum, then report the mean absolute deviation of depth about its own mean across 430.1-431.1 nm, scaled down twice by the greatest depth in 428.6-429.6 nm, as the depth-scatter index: 2.3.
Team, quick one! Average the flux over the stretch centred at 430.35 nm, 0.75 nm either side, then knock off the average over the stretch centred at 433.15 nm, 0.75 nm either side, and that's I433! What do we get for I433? -1.3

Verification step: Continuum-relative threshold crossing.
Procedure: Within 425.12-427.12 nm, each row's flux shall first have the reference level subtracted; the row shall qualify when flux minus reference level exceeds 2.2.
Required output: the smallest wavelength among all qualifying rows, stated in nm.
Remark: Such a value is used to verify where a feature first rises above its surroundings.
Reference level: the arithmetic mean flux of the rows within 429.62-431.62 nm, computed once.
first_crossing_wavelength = 425.25 nm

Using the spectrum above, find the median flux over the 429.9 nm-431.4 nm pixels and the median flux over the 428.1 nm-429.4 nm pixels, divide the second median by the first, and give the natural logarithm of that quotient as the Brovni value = 0.11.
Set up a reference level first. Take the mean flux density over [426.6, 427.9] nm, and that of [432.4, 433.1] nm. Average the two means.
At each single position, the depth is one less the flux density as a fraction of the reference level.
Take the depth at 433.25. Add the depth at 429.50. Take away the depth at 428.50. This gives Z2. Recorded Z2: 0.10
